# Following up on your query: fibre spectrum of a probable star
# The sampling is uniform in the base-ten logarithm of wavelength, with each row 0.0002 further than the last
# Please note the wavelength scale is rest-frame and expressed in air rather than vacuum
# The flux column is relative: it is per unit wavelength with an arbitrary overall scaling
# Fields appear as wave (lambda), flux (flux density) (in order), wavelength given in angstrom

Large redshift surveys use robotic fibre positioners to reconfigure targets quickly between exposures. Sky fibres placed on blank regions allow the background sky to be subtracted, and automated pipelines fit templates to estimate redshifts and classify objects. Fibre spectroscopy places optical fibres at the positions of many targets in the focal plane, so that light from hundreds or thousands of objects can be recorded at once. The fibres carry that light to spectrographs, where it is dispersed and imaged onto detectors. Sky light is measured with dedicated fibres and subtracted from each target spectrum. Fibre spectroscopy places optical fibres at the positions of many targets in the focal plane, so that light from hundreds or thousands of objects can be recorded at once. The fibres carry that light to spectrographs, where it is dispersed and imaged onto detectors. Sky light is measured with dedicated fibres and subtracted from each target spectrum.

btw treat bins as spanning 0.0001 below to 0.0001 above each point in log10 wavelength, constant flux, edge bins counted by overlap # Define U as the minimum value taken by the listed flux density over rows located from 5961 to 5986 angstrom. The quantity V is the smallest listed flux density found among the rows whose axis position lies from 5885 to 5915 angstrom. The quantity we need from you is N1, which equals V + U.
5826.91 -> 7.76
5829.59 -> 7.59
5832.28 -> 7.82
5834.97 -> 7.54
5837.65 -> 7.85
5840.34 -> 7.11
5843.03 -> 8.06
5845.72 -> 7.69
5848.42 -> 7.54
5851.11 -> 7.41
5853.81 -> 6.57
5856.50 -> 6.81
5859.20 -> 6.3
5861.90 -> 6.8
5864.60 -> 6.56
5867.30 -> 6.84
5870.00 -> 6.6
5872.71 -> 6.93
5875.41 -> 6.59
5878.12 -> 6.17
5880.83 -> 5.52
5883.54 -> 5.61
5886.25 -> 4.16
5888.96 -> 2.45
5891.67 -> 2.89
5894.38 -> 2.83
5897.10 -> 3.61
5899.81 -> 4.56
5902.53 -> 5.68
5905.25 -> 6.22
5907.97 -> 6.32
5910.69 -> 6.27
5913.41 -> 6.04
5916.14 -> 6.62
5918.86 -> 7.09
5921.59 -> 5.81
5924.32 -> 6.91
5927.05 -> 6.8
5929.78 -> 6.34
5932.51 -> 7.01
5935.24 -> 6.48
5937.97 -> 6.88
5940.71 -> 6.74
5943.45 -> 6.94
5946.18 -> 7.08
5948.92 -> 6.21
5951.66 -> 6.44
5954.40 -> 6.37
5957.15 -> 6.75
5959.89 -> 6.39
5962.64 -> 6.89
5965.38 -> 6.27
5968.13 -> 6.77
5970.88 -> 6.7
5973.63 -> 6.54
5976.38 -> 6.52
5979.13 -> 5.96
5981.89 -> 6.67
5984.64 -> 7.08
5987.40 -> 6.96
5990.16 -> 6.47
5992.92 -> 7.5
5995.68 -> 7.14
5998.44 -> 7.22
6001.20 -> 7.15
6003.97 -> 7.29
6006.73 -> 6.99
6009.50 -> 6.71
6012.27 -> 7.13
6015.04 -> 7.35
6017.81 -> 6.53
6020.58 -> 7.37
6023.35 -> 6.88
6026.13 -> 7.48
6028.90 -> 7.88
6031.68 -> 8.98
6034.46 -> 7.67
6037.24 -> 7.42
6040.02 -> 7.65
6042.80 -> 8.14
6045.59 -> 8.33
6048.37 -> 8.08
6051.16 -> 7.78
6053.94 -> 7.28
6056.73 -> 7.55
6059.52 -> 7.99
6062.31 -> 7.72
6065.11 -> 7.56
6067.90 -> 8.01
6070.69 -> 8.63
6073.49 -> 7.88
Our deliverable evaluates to 8.4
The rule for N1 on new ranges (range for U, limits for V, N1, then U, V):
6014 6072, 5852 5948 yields 9.0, 6.53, 2.45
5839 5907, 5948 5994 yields 8.4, 2.45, 5.96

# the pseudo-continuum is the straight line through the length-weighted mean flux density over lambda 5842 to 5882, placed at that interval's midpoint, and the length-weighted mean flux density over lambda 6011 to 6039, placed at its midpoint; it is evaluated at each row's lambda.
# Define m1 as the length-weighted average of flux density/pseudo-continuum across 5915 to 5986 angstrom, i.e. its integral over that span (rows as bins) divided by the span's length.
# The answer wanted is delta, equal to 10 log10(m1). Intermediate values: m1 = 0.92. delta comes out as -0.3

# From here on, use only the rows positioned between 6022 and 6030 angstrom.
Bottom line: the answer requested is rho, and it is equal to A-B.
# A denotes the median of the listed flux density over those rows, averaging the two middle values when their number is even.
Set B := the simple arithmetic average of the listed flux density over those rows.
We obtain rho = 0.07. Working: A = 7.5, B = 7.41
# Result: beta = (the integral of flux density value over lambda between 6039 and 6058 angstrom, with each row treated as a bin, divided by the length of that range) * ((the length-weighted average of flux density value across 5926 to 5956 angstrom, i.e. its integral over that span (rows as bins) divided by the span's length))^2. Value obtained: 348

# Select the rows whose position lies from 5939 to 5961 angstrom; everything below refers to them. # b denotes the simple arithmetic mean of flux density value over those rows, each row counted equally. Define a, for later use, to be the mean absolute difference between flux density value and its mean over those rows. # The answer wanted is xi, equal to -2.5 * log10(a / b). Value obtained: 3.50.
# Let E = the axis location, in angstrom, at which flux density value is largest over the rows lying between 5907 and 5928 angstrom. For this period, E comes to 5918.86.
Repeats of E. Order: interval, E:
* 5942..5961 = 5946.18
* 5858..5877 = 5872.71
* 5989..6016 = 5992.92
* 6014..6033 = 6031.68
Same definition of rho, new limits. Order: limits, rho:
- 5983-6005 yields 0.04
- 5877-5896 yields -0.07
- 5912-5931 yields 0.10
